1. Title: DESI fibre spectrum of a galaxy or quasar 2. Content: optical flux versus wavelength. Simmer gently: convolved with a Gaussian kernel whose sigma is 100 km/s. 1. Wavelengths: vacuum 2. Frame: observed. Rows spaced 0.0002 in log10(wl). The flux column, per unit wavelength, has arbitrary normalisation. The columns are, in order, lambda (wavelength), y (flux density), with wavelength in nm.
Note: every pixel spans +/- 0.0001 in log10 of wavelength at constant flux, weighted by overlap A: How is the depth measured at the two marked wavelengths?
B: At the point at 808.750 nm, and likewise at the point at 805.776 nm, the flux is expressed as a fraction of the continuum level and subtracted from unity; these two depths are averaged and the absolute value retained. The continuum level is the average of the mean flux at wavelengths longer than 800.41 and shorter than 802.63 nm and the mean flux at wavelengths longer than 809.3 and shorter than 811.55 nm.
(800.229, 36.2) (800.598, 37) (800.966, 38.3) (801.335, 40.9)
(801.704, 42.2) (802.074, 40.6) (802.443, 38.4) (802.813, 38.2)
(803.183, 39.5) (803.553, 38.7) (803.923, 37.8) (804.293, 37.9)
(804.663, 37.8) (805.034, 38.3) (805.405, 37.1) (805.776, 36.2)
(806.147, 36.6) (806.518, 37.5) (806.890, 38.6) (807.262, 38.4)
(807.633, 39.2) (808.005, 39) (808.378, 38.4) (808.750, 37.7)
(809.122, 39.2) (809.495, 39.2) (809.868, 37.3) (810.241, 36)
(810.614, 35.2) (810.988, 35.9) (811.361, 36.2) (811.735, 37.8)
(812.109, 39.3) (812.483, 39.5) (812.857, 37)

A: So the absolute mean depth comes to 0.030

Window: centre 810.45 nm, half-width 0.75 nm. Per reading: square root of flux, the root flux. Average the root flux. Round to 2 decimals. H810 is 6.01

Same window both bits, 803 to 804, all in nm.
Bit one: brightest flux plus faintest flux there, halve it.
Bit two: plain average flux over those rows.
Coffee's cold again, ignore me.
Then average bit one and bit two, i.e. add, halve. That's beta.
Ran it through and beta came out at 38.7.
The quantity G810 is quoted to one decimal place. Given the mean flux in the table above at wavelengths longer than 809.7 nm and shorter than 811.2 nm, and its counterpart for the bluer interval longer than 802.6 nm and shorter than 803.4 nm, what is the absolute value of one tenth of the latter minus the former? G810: 32.2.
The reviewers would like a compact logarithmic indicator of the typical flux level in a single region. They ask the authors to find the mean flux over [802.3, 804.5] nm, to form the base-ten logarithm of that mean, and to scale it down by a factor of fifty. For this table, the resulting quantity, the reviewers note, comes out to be 0.0317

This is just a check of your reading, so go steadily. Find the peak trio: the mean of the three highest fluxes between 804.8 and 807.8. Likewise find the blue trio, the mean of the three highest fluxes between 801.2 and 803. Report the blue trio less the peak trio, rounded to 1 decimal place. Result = 2.5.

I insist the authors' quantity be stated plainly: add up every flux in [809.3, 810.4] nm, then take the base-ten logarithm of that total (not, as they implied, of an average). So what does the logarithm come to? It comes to 2.05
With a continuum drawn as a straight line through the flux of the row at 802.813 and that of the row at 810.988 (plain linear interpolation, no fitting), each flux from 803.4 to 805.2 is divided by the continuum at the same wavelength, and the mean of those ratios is 1.008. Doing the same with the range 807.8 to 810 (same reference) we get 1.055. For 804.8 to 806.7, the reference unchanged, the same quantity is 0.994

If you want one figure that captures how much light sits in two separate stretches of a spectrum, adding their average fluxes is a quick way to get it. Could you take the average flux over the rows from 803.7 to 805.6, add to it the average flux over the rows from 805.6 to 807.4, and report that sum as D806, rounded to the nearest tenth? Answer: 75.2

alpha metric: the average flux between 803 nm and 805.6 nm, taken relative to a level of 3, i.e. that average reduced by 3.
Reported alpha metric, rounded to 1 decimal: 35.2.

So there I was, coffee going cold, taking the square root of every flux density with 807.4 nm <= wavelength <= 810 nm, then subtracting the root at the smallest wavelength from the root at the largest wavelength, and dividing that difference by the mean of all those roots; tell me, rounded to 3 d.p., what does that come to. -0.025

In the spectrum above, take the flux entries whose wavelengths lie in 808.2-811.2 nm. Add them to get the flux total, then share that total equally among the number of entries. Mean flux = 37.4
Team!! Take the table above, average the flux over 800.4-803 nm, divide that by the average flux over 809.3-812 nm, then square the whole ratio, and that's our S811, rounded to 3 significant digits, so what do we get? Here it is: 1.14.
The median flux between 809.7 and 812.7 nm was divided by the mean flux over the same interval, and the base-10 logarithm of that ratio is -0.0047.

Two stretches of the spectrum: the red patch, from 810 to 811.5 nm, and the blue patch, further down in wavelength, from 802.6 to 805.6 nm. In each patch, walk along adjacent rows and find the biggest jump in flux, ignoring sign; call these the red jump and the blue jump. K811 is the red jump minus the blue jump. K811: -0.50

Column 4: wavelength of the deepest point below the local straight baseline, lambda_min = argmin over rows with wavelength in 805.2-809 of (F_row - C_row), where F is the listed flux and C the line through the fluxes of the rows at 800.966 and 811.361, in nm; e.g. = 805.776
